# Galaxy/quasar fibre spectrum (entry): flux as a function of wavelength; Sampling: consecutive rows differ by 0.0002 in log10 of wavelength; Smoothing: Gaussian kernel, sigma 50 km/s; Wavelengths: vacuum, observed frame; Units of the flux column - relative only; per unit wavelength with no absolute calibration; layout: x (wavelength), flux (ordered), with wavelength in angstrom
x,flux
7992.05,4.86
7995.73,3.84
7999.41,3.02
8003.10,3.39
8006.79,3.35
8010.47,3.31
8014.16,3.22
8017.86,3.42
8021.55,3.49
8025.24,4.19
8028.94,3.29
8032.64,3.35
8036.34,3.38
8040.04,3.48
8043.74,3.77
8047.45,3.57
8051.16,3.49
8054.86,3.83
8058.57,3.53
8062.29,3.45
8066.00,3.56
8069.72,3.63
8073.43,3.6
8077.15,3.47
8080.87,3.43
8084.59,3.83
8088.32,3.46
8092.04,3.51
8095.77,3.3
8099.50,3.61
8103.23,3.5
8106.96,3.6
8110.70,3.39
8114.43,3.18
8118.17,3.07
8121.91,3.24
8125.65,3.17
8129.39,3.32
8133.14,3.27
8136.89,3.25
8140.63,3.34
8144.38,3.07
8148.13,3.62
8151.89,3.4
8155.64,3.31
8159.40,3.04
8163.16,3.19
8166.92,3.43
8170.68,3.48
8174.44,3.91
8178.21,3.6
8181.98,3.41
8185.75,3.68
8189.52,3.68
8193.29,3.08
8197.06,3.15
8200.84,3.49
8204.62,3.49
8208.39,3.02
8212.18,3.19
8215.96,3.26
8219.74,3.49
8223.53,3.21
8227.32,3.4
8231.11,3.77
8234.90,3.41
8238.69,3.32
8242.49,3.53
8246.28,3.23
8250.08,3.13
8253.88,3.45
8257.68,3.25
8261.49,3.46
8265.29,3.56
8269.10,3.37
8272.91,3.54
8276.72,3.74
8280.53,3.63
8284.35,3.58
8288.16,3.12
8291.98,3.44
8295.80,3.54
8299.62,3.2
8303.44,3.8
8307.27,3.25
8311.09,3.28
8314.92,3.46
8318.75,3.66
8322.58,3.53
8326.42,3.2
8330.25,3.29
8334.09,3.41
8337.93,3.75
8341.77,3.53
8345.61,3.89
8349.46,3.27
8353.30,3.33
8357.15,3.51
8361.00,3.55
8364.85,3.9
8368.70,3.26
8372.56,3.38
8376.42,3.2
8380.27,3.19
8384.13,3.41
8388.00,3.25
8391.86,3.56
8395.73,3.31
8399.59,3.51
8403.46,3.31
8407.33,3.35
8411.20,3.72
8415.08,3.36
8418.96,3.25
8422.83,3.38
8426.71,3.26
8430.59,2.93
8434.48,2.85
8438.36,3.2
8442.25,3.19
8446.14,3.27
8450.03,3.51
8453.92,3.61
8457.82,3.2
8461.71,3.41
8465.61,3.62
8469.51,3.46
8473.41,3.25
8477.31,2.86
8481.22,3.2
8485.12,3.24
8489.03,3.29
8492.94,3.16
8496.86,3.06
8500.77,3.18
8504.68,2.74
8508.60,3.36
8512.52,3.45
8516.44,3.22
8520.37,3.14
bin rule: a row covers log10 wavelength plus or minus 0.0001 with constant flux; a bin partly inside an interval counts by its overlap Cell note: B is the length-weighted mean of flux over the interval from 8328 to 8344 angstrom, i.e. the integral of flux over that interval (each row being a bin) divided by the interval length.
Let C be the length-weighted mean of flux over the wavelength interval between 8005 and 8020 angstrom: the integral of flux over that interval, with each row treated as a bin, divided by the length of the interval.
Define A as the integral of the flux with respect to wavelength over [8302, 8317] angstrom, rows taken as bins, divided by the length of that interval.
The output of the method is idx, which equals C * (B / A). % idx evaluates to 3.39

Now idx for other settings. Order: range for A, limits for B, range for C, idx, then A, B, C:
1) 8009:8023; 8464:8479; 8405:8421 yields 3.36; 3.36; 3.30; 3.42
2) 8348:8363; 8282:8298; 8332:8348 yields 3.63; 3.42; 3.42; 3.63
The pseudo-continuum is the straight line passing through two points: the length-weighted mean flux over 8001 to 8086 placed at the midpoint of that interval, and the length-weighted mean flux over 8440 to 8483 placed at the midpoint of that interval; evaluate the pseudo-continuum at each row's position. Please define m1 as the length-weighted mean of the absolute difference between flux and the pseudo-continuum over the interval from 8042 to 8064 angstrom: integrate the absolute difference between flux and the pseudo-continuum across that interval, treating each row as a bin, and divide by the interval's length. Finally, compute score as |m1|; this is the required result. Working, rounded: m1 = 0.120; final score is 0.12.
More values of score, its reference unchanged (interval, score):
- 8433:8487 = 0.19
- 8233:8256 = 0.13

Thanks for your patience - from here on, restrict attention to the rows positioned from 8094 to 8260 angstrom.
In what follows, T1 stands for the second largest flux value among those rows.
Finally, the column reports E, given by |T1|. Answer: 3.77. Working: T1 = 3.77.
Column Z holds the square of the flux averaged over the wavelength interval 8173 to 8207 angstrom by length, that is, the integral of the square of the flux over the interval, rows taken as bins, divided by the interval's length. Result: 12.2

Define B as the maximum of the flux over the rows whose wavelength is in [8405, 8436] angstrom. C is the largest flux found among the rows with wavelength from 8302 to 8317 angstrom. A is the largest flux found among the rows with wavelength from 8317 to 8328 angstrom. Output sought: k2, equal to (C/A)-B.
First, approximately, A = 3.66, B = 3.72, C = 3.8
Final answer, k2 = -2.7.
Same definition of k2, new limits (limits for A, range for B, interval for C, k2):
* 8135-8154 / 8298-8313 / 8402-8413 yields -2.8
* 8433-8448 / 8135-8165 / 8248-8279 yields -2.5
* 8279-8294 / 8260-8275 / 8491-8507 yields -2.7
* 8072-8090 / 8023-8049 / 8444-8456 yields -3.2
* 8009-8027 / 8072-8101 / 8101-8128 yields -3.0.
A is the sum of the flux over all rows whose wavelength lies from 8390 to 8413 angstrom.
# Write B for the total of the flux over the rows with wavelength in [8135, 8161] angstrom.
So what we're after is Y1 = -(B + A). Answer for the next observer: -44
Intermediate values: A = 21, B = 23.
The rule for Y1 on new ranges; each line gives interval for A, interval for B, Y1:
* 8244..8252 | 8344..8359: -20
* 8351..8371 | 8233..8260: -41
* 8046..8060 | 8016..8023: -21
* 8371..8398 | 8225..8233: -30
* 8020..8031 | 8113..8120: -17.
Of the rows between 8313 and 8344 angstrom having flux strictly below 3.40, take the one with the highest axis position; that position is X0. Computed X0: 8330.25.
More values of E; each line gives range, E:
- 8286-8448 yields 3.89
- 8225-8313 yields 3.77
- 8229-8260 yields 3.53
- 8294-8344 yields 3.75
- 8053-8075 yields 3.63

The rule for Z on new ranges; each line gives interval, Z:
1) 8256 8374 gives 12.1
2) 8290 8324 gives 12.0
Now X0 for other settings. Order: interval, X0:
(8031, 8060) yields 8036.34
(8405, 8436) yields 8434.48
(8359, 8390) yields 8388.00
